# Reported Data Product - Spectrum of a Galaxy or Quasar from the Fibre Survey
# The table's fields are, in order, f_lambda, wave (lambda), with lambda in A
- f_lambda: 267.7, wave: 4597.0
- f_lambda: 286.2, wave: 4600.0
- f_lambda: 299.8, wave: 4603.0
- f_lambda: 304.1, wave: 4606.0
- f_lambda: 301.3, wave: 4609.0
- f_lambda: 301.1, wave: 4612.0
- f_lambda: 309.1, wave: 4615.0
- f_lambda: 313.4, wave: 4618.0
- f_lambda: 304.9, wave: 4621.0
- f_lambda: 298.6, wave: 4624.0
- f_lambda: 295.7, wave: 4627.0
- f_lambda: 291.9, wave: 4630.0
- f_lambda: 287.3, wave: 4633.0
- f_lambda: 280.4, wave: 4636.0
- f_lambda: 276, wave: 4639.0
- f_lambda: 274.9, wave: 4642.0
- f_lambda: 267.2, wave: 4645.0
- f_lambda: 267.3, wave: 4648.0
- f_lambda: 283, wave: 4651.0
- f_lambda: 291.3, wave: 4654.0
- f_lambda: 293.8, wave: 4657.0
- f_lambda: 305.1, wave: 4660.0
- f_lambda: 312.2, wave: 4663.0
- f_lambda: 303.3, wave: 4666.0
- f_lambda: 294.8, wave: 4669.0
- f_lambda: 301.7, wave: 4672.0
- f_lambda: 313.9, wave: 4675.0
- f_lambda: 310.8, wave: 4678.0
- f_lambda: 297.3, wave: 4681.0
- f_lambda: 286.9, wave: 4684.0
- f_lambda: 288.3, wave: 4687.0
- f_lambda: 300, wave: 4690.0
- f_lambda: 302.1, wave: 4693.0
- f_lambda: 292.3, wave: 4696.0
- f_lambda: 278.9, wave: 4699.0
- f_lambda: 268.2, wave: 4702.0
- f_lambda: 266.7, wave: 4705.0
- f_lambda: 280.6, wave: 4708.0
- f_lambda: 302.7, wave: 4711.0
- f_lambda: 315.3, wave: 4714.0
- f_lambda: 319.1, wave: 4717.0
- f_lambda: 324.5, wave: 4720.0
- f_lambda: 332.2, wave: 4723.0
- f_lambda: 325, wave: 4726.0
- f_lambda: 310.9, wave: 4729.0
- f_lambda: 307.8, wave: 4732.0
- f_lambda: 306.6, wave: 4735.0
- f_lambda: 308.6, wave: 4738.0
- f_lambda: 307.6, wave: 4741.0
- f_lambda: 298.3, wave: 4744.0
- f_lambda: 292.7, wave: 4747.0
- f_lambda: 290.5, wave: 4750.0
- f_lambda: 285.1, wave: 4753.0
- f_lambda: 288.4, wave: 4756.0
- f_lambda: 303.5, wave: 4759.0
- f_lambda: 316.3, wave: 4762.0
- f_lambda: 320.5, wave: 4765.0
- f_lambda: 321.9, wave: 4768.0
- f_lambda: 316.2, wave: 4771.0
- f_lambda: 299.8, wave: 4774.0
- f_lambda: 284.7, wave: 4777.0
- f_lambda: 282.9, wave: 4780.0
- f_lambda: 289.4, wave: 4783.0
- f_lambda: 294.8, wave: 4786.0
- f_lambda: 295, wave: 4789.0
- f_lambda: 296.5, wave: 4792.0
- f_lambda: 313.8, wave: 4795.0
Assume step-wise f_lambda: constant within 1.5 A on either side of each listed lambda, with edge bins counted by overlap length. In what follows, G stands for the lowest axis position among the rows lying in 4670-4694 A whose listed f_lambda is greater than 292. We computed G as 4672.0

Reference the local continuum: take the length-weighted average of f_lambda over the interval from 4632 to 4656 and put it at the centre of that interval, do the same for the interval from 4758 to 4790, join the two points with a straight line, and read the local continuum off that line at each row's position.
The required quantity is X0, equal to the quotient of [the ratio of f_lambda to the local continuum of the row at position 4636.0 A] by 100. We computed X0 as 0.0101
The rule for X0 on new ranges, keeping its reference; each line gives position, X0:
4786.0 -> 0.0097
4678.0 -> 0.0109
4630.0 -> 0.0106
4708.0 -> 0.0097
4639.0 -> 0.0099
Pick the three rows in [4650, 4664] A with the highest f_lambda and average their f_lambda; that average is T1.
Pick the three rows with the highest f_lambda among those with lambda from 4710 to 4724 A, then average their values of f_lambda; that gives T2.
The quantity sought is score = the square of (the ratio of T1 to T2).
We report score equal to 0.87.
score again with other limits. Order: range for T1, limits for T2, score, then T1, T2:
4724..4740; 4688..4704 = 1.12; 315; 298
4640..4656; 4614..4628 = 0.84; 283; 309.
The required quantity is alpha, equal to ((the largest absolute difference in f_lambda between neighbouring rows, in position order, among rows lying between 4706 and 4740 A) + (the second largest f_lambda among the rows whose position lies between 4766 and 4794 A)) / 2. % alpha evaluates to 169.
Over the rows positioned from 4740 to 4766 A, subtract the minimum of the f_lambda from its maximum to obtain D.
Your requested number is 35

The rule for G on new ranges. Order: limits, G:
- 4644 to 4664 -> 4657.0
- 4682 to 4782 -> 4690.0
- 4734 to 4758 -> 4735.0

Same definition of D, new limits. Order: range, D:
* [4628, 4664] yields 45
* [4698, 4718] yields 52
